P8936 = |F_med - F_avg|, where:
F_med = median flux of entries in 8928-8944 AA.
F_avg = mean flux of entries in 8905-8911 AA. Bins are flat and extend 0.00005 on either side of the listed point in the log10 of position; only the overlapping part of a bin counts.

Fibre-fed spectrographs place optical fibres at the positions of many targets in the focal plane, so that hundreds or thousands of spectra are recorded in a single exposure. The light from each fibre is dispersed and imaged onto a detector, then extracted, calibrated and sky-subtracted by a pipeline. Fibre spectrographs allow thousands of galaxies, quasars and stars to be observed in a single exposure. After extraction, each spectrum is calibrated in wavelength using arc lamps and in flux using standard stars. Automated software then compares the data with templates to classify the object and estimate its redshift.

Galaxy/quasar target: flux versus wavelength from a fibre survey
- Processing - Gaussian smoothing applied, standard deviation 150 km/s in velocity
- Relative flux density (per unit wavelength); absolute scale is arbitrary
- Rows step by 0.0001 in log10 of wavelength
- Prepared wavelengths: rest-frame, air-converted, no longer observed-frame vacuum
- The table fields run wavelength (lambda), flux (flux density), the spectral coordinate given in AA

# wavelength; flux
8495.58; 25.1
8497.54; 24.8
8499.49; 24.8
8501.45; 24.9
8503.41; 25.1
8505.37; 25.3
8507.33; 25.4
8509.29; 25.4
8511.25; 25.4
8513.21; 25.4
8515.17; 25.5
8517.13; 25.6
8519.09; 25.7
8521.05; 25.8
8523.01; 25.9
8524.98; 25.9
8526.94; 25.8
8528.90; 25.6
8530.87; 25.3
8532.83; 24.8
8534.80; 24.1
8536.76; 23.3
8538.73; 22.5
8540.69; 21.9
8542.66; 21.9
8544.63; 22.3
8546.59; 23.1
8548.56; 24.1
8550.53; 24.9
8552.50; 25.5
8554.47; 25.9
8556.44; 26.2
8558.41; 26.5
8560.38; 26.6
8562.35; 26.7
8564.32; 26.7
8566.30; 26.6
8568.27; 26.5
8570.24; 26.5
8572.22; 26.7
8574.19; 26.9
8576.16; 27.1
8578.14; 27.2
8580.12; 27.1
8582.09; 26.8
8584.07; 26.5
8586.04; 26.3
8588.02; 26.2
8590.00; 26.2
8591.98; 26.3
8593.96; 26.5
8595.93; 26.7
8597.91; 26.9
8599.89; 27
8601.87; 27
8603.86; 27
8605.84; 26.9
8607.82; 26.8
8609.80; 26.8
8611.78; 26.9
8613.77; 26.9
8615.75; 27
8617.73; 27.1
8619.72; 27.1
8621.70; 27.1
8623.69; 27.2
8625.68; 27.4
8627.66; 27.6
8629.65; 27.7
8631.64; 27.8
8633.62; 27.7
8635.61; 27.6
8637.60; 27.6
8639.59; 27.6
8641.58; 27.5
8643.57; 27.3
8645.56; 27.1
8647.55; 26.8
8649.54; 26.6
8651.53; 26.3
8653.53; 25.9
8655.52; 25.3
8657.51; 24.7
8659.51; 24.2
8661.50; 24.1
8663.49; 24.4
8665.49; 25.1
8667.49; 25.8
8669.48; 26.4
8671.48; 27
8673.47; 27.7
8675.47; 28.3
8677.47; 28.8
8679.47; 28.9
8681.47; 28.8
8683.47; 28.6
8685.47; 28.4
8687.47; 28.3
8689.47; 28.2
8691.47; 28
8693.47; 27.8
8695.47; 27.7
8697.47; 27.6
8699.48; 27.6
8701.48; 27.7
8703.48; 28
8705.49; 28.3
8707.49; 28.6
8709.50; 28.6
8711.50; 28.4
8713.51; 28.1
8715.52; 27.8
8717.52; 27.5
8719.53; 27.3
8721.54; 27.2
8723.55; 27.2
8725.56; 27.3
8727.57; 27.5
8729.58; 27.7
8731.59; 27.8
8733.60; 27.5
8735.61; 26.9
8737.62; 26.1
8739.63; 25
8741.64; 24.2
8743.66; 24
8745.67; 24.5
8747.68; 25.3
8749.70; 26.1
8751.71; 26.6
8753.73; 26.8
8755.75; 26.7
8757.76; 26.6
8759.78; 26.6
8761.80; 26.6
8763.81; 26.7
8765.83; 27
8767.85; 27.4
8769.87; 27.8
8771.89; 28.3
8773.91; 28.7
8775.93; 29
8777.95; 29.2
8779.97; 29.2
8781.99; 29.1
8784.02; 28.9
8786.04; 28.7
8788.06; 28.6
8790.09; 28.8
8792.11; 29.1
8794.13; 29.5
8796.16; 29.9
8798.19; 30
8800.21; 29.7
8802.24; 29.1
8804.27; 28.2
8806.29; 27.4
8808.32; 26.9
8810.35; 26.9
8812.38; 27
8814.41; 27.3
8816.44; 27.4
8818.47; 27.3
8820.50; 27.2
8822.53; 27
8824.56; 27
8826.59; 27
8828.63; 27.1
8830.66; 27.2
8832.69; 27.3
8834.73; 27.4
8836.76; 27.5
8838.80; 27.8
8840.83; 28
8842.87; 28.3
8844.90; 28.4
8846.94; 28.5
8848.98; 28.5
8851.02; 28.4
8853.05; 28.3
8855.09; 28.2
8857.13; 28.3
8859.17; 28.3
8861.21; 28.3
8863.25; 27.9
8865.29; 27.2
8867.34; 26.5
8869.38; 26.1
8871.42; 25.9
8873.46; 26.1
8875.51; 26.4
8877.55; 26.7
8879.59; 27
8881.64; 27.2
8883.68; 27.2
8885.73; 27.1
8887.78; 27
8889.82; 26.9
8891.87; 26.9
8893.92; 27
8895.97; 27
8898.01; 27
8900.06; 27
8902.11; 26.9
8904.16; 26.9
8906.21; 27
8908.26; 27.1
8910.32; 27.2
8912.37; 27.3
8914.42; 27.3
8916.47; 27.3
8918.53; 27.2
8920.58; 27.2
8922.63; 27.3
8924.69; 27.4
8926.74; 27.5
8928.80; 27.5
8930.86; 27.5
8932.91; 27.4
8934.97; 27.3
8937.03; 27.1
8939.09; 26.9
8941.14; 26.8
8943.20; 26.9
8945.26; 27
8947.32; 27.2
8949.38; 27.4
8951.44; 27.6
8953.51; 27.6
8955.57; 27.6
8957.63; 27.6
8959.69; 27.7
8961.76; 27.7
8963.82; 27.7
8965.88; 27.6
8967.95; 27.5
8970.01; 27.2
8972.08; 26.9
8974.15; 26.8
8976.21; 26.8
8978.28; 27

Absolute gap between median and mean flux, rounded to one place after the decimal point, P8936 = 0.1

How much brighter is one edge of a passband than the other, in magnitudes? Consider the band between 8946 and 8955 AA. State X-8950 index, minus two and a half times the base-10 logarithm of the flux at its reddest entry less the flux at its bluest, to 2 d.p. 0.99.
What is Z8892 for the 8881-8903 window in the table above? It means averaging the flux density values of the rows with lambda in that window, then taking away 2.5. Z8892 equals 24.5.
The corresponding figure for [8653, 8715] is 24.8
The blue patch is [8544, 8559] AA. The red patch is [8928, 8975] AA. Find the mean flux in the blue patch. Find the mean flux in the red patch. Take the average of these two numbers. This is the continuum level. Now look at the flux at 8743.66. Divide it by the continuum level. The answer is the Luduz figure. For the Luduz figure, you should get 0.92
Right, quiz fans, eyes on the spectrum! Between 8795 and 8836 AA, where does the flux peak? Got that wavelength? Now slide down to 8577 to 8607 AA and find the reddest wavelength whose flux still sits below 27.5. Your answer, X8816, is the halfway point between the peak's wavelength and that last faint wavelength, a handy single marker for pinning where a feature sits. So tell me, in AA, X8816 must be 8702.0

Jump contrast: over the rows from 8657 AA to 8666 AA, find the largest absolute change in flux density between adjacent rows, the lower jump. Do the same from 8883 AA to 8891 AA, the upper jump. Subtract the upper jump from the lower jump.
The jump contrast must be 0.60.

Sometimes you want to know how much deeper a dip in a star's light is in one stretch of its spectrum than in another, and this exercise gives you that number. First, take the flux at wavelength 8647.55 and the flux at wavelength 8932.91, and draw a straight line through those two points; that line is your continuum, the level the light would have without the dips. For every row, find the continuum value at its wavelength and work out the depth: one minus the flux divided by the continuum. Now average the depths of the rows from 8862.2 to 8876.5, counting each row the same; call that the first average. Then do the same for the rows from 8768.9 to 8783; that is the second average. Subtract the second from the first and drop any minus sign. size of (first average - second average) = 0.09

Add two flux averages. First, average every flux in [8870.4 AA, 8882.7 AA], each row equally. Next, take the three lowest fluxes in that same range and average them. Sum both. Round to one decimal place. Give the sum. 52.7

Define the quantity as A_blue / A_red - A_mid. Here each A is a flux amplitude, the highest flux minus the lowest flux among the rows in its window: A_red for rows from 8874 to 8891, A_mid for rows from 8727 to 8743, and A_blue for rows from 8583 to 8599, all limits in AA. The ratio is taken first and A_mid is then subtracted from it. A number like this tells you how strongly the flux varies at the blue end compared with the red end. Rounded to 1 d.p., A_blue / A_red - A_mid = -2.7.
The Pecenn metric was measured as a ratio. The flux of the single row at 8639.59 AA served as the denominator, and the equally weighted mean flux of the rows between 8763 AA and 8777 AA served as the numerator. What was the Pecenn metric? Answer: 1.01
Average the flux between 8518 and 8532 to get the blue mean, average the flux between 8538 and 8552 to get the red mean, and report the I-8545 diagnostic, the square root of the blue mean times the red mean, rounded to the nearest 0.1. 24.3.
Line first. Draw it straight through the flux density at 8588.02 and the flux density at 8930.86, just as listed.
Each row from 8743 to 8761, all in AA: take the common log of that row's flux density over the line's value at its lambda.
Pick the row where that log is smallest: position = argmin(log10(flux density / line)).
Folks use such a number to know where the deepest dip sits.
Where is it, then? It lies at 8743.66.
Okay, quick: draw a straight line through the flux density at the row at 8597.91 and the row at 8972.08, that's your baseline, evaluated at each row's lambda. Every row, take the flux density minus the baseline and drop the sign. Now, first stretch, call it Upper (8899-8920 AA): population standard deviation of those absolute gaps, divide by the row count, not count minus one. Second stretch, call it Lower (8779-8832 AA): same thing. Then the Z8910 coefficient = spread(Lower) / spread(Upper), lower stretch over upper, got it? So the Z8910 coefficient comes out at 7.0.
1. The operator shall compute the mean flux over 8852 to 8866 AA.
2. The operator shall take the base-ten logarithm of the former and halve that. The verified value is 0.724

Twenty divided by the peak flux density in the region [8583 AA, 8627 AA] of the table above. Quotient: 0.730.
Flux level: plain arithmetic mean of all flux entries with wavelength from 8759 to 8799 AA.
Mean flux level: 28.5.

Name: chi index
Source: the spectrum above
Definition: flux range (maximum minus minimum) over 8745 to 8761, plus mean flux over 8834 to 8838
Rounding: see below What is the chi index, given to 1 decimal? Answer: 29.8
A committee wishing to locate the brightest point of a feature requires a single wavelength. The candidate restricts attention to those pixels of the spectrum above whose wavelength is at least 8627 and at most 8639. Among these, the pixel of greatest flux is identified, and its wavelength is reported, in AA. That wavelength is 8631.64 AA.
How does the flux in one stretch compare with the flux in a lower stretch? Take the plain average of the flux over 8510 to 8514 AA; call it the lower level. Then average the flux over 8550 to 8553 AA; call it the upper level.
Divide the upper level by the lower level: 0.99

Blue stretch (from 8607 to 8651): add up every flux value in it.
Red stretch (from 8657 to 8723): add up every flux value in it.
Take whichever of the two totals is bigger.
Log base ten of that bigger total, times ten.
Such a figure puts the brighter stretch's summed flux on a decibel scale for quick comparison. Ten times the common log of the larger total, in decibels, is 29.6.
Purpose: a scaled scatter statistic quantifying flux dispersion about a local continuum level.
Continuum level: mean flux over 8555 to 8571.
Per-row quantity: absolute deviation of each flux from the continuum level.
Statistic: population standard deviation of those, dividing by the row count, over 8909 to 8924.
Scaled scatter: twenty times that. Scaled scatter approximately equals 1.0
